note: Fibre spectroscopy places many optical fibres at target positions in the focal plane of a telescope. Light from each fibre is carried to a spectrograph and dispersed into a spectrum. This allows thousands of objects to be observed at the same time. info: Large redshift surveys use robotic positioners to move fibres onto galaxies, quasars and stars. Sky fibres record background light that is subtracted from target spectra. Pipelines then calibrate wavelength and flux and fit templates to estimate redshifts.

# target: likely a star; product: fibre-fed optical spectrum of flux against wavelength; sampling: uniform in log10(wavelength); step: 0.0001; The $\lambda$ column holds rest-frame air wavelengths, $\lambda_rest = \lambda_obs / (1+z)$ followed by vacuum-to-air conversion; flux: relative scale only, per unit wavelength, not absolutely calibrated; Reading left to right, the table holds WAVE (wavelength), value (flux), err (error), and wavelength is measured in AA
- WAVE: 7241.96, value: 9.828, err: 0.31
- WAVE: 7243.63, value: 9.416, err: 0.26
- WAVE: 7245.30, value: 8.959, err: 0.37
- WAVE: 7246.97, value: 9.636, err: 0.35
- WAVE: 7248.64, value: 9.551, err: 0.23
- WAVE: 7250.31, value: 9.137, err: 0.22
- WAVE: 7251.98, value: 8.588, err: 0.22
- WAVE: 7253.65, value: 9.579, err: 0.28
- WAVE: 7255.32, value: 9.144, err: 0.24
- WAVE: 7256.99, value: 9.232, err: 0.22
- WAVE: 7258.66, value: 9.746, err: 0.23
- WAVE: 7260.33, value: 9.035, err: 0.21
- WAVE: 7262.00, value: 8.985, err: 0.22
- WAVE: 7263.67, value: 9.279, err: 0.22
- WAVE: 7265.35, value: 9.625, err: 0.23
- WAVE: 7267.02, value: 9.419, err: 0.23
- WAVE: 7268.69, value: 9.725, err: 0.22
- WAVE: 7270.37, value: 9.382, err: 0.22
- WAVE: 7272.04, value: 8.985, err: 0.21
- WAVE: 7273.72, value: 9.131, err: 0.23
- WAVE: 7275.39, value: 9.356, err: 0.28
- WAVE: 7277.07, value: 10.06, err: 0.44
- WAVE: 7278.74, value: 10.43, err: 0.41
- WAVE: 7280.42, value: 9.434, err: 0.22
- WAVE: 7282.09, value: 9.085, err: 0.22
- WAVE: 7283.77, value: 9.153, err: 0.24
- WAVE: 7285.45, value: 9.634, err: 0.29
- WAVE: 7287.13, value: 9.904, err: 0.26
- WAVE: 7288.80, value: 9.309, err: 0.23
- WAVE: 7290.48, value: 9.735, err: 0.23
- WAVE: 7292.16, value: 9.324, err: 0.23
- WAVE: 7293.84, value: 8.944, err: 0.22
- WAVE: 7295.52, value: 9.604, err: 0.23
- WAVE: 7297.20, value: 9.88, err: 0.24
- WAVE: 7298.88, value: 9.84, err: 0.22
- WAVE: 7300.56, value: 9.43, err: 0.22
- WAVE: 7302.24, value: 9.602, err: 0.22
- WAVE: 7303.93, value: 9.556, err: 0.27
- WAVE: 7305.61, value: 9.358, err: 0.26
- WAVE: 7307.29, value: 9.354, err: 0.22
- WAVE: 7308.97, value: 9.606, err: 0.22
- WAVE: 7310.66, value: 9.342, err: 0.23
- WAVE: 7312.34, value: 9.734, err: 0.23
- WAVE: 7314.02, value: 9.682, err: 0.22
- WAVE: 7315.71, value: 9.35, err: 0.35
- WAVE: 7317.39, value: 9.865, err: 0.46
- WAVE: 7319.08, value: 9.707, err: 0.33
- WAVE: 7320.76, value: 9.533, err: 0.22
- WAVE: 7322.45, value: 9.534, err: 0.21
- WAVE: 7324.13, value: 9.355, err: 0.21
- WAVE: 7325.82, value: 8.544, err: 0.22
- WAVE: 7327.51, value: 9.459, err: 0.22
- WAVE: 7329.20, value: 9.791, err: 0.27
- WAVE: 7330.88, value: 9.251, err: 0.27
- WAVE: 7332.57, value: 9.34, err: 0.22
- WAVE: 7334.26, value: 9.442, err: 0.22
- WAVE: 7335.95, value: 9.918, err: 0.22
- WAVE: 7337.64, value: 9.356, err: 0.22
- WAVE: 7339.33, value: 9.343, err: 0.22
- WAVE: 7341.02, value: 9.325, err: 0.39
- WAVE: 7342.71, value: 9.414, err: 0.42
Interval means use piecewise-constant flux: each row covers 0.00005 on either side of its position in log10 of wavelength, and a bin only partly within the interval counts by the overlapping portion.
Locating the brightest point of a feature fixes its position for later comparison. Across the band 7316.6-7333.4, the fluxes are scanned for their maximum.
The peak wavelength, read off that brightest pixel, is 7317.39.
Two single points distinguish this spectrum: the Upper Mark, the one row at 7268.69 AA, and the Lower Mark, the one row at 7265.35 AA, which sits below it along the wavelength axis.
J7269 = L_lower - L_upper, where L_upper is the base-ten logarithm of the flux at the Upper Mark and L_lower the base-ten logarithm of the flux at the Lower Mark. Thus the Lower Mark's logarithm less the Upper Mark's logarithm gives -0.0045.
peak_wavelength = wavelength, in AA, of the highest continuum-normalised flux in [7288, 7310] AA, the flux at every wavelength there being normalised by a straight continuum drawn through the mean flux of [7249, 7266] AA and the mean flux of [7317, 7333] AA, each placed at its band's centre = 7297.20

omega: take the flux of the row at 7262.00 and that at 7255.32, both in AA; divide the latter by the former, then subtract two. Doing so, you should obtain -0.98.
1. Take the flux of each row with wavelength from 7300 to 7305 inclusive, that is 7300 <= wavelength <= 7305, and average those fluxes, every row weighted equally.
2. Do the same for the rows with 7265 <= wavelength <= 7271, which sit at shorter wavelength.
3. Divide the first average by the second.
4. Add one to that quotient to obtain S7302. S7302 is 2.00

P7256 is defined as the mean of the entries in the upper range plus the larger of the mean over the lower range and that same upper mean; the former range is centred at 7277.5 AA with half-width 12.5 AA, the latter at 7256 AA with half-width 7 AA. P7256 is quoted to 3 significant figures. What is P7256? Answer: 19.0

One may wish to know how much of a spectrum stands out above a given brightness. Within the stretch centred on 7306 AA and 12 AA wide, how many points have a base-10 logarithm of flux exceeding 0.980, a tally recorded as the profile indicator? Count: 3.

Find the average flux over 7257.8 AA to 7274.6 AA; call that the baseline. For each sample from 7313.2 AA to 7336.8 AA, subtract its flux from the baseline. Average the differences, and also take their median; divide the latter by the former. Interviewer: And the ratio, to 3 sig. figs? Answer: 1.08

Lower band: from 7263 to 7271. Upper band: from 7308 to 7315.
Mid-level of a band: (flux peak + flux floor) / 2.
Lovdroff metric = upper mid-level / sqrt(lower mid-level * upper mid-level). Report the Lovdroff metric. 1.00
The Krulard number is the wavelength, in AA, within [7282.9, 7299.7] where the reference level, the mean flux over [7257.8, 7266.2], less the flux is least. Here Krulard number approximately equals 7287.13 AA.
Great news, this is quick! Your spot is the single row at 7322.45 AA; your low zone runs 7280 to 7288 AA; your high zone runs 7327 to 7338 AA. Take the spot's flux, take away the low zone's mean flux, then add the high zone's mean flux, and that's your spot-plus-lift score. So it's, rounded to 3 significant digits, 9.60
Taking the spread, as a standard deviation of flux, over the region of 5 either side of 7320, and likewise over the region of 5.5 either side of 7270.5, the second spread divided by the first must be 1.3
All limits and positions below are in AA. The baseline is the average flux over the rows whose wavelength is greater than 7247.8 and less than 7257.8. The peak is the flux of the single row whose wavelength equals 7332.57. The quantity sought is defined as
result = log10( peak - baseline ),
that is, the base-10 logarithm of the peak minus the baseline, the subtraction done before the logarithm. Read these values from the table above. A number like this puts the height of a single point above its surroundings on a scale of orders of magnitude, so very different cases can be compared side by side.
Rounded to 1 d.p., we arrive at -0.9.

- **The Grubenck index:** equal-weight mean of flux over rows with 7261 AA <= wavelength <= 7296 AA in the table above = 9.45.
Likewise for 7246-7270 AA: 9.33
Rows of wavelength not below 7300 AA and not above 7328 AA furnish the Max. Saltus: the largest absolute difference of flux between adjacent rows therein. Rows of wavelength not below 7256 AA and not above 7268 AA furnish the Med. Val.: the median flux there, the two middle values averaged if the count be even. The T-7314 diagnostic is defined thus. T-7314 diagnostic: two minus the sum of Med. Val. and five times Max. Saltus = -11.9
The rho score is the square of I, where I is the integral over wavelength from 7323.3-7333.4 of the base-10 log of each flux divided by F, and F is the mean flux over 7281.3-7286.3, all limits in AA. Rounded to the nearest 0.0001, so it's 0.0000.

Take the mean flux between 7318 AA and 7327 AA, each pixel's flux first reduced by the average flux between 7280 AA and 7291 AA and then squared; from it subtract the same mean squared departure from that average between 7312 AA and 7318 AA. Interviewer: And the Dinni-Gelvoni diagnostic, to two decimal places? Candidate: 0.11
